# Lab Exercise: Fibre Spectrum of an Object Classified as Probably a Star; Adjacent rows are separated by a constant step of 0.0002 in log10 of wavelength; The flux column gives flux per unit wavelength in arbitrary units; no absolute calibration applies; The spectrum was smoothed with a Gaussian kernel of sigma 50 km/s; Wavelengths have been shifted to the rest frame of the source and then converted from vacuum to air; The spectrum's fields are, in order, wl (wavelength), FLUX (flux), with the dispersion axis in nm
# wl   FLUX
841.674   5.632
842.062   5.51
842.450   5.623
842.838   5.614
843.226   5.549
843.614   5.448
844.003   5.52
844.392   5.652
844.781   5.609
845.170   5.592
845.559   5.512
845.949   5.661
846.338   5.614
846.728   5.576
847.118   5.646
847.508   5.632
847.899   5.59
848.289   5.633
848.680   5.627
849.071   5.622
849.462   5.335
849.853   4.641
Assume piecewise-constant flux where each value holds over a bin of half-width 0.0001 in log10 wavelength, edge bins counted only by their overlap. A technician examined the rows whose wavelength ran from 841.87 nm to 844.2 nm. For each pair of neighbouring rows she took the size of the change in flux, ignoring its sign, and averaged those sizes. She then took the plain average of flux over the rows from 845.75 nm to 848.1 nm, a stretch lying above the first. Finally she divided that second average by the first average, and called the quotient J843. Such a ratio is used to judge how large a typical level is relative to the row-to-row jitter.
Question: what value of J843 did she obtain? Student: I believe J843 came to 78.1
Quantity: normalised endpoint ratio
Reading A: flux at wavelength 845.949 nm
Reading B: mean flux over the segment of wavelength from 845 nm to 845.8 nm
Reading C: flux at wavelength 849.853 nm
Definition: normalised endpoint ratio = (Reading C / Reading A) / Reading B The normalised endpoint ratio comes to 0.148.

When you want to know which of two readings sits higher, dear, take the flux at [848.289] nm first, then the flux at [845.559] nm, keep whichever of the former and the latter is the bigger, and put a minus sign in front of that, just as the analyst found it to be -5.63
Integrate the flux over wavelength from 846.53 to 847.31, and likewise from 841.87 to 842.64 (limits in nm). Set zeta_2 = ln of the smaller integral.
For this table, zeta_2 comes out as 1.46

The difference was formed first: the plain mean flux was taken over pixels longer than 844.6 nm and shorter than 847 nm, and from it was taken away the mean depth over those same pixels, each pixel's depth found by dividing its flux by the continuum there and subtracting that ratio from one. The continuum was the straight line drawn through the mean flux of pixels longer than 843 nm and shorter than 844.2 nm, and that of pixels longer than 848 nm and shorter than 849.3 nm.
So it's 5.60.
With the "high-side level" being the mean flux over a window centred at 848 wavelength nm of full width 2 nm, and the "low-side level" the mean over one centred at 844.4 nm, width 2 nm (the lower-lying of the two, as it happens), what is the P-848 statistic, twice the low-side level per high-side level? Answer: 1.978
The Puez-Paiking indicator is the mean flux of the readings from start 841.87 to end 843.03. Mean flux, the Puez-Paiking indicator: 5.582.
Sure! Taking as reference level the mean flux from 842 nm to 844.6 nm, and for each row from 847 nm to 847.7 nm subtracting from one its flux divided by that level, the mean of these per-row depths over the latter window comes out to -0.014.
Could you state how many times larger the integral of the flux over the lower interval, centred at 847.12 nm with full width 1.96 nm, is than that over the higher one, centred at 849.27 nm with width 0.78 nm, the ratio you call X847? 2.6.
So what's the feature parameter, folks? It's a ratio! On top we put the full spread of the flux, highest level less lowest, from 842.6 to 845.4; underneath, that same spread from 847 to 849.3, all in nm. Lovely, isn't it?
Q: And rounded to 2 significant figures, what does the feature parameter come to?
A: 3.6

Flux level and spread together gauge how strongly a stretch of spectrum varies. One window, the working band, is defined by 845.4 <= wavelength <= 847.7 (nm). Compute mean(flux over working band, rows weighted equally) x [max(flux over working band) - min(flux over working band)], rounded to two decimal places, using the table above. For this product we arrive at 0.84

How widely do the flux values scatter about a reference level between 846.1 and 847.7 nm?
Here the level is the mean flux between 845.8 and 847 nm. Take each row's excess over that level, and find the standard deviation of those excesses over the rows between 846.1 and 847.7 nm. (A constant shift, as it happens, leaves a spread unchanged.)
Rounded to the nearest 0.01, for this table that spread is 0.03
